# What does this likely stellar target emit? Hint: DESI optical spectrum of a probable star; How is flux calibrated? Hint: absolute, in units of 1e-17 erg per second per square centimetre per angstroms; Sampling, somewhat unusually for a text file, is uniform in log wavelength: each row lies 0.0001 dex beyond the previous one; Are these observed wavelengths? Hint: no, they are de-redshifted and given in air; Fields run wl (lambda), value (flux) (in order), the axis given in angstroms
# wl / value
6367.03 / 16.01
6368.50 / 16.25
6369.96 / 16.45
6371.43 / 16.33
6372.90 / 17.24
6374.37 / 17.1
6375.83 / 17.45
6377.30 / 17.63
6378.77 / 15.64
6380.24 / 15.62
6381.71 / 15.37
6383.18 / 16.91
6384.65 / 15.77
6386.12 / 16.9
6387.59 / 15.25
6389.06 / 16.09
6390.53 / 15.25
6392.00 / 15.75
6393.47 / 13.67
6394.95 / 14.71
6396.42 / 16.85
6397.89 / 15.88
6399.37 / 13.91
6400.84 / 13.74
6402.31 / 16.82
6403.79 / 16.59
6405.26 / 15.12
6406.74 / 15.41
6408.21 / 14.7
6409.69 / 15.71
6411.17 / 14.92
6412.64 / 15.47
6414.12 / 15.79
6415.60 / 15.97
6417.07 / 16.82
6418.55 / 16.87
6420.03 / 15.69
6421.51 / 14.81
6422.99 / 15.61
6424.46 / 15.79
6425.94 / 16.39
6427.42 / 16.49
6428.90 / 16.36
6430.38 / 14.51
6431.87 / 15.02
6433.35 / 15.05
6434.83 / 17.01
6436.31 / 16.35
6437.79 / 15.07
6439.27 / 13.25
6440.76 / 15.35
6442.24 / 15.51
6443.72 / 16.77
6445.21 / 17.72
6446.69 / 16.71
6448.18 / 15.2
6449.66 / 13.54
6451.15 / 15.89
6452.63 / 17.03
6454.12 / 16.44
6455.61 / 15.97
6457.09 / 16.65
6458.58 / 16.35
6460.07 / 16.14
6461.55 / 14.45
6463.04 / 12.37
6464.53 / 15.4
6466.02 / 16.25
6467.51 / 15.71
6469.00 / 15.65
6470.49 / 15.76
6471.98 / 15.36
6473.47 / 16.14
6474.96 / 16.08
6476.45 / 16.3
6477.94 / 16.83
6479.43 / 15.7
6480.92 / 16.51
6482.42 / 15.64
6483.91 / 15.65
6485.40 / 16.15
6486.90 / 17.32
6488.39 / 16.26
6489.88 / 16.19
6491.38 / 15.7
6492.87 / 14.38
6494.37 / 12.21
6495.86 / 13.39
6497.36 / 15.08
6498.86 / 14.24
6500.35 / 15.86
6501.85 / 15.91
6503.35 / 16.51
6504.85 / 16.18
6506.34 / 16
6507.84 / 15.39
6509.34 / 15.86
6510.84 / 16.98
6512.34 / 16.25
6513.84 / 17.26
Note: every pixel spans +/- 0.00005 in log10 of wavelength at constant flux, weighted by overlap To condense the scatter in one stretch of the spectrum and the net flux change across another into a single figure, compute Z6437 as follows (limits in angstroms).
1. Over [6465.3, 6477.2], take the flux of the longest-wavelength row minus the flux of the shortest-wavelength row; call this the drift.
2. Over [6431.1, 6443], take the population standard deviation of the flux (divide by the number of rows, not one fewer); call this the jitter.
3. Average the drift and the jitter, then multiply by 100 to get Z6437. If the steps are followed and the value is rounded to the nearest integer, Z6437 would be 54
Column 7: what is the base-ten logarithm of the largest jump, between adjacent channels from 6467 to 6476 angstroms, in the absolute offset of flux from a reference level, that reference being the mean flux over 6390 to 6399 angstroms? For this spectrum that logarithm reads -0.11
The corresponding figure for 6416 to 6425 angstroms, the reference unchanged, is 0.07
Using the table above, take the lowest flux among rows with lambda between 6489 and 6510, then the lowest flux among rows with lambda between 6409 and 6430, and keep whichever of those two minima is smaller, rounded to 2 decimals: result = 12.21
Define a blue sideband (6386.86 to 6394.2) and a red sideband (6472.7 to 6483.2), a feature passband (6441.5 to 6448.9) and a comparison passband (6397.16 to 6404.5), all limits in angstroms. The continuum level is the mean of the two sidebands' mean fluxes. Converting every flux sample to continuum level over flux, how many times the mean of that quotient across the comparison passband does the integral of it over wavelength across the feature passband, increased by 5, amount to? 11.8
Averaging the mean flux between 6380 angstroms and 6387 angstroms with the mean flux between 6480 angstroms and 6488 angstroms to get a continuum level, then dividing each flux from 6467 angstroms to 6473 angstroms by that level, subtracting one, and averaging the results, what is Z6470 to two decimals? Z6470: -0.03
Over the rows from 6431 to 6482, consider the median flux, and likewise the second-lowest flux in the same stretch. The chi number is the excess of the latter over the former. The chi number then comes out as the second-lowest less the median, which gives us -2.68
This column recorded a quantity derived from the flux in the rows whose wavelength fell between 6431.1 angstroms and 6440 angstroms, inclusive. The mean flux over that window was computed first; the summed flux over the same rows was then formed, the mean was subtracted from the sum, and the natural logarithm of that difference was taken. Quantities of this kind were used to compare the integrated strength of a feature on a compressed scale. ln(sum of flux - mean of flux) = 4.34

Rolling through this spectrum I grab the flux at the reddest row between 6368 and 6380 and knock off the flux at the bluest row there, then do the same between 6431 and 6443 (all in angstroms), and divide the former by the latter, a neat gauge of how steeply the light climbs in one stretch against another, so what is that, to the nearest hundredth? -1.24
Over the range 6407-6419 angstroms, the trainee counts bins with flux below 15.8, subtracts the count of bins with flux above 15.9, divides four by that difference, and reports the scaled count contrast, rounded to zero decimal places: 2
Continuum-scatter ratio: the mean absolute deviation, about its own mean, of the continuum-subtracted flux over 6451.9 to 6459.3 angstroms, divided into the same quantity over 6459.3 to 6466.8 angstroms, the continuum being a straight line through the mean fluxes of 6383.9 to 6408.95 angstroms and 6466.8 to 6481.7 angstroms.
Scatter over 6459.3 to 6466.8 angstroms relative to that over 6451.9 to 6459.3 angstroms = 4.2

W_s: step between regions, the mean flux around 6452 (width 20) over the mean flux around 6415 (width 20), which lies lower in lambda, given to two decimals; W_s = 1.03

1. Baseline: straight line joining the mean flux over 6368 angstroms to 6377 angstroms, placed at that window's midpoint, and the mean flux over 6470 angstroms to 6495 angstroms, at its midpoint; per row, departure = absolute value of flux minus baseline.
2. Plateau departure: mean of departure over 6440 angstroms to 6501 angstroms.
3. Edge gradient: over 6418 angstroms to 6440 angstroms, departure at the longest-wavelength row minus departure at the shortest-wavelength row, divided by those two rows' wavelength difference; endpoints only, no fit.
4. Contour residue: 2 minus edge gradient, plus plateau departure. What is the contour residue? 2.68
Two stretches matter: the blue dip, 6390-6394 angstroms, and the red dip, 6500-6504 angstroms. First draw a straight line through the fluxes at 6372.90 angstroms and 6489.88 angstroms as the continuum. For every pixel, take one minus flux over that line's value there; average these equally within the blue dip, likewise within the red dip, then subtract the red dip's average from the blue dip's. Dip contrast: 0.13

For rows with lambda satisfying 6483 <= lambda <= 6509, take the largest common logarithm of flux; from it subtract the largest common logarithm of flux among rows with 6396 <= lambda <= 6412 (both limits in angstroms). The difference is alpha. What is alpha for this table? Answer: 0.012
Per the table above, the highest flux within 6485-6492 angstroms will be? 17.32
